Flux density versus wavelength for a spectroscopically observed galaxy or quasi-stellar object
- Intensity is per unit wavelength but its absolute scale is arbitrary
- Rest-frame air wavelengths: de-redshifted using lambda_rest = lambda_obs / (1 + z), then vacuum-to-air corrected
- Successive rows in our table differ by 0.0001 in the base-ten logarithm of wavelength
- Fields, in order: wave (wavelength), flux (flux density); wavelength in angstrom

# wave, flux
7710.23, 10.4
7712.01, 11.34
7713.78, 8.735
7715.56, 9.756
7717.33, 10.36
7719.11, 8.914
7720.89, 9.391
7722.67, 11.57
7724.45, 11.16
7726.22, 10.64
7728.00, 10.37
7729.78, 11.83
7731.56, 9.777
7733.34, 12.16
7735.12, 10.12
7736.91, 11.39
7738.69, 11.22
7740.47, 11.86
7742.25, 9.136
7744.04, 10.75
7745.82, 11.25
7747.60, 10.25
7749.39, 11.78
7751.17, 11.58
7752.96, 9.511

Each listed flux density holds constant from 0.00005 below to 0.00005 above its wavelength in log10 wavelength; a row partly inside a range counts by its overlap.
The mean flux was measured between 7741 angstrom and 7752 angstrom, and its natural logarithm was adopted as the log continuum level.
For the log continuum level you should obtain 2.38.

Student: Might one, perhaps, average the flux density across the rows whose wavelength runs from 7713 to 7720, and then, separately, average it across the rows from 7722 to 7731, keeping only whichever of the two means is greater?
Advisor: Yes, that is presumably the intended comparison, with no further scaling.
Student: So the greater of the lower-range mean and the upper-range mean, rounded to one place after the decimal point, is 11.1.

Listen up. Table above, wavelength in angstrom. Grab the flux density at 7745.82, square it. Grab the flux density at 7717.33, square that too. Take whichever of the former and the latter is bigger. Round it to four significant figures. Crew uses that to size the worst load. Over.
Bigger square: 126.6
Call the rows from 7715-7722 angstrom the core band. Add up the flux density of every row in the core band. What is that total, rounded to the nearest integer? 38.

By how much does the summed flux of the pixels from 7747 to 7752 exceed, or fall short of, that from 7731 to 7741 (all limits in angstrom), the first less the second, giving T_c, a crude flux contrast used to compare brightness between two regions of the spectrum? -33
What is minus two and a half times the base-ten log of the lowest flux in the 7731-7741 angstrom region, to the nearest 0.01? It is -2.48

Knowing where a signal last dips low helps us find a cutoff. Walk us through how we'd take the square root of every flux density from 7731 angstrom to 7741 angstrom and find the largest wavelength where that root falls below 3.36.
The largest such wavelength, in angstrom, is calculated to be 7738.69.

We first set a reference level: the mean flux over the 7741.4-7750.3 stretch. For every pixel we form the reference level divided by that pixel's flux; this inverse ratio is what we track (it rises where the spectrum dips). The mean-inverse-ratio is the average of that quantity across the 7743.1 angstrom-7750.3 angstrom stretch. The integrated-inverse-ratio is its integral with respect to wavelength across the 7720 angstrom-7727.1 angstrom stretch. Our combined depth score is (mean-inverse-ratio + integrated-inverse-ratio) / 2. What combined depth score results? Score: 4.0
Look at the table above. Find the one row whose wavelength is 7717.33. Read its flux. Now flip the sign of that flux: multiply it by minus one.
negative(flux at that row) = -10.4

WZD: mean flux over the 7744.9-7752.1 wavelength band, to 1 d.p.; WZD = 11.2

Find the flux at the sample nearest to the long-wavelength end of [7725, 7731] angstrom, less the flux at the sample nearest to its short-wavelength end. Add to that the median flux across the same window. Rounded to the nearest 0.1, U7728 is 11.8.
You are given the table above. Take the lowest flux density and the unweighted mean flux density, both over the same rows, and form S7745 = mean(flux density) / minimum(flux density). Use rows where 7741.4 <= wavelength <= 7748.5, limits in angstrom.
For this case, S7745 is 1.13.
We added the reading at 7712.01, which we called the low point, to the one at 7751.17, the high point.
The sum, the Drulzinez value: 22.9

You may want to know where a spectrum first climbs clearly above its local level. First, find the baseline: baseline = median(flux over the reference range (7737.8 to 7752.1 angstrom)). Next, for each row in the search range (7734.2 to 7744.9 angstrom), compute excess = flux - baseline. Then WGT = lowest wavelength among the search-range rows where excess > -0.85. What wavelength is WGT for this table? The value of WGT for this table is 7736.91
